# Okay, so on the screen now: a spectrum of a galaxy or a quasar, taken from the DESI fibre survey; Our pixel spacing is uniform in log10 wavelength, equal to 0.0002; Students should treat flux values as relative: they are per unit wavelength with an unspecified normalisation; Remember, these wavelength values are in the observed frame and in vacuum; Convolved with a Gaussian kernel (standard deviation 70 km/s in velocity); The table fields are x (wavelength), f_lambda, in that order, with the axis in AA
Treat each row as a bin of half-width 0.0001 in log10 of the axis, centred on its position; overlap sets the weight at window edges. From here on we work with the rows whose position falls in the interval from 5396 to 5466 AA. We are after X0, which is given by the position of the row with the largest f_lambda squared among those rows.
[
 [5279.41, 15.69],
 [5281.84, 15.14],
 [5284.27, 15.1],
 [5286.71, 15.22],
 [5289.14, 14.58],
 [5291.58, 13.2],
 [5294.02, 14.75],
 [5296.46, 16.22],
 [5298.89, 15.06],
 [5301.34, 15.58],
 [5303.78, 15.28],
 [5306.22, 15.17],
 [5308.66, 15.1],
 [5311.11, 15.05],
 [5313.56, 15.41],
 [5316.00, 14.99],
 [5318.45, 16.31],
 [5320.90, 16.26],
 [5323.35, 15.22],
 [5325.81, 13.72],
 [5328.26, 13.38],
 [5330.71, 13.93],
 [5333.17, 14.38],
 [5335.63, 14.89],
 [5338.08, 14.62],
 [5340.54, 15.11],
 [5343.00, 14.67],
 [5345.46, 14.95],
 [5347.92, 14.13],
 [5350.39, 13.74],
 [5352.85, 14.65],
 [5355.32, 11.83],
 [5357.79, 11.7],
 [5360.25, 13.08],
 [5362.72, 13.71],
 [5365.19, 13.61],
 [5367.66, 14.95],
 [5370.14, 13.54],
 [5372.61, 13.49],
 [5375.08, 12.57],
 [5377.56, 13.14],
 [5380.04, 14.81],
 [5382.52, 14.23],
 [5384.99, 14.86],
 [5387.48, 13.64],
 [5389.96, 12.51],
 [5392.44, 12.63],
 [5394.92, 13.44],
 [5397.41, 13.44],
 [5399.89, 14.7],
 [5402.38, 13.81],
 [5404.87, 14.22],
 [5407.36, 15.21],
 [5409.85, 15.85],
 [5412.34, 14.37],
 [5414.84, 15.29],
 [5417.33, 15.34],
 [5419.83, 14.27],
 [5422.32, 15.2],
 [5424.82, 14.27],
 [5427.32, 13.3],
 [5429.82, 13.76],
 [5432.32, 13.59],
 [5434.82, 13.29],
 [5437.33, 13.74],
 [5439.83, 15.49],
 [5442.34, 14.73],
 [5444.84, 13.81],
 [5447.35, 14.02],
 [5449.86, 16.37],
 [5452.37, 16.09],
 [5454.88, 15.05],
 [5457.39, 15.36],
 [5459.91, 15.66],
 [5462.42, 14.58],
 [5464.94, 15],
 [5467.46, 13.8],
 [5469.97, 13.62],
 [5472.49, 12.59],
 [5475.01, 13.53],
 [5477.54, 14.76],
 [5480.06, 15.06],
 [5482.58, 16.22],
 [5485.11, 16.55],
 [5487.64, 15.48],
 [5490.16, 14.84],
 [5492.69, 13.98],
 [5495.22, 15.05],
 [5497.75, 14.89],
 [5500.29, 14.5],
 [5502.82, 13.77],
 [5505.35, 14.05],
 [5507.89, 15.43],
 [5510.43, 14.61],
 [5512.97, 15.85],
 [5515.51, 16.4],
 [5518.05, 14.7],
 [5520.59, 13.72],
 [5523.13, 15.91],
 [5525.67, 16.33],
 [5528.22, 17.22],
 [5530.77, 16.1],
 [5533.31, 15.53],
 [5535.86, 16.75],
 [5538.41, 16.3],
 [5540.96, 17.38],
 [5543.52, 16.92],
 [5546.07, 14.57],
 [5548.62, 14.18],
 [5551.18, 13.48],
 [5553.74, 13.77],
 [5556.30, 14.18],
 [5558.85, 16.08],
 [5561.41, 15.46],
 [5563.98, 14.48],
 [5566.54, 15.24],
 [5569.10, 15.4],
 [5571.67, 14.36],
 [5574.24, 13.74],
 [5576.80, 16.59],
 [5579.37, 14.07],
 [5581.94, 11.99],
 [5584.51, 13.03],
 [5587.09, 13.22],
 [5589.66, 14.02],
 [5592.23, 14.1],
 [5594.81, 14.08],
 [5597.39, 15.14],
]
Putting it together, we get 5449.86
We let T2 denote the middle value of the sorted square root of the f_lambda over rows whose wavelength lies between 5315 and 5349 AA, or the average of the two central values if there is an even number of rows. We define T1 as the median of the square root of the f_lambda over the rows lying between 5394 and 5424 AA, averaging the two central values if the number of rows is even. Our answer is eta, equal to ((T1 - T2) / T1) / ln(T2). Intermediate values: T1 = 3.81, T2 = 3.84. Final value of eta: -0.006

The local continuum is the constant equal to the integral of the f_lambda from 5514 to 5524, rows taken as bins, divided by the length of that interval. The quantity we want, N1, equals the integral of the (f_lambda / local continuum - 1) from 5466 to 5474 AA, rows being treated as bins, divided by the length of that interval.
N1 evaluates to -0.12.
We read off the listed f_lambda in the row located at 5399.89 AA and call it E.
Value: 14.7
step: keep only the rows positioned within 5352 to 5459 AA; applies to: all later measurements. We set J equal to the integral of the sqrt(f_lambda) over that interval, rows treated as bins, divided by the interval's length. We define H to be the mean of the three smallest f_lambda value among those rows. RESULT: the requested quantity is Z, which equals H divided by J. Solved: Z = 3.20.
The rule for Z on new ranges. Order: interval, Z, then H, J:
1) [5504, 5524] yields 3.64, 14.1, 3.88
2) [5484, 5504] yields 3.65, 14.1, 3.86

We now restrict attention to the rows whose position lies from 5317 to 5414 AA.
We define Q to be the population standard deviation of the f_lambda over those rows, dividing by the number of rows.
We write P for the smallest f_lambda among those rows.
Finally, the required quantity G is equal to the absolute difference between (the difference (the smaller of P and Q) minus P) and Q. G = 11.7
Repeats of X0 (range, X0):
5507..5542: 5540.96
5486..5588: 5540.96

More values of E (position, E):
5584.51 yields 13.03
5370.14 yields 13.54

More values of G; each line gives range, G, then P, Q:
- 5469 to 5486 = 12.6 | 12.59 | 1.4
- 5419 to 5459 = 13.3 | 13.29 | 0.9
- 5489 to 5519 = 13.8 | 13.77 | 0.7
